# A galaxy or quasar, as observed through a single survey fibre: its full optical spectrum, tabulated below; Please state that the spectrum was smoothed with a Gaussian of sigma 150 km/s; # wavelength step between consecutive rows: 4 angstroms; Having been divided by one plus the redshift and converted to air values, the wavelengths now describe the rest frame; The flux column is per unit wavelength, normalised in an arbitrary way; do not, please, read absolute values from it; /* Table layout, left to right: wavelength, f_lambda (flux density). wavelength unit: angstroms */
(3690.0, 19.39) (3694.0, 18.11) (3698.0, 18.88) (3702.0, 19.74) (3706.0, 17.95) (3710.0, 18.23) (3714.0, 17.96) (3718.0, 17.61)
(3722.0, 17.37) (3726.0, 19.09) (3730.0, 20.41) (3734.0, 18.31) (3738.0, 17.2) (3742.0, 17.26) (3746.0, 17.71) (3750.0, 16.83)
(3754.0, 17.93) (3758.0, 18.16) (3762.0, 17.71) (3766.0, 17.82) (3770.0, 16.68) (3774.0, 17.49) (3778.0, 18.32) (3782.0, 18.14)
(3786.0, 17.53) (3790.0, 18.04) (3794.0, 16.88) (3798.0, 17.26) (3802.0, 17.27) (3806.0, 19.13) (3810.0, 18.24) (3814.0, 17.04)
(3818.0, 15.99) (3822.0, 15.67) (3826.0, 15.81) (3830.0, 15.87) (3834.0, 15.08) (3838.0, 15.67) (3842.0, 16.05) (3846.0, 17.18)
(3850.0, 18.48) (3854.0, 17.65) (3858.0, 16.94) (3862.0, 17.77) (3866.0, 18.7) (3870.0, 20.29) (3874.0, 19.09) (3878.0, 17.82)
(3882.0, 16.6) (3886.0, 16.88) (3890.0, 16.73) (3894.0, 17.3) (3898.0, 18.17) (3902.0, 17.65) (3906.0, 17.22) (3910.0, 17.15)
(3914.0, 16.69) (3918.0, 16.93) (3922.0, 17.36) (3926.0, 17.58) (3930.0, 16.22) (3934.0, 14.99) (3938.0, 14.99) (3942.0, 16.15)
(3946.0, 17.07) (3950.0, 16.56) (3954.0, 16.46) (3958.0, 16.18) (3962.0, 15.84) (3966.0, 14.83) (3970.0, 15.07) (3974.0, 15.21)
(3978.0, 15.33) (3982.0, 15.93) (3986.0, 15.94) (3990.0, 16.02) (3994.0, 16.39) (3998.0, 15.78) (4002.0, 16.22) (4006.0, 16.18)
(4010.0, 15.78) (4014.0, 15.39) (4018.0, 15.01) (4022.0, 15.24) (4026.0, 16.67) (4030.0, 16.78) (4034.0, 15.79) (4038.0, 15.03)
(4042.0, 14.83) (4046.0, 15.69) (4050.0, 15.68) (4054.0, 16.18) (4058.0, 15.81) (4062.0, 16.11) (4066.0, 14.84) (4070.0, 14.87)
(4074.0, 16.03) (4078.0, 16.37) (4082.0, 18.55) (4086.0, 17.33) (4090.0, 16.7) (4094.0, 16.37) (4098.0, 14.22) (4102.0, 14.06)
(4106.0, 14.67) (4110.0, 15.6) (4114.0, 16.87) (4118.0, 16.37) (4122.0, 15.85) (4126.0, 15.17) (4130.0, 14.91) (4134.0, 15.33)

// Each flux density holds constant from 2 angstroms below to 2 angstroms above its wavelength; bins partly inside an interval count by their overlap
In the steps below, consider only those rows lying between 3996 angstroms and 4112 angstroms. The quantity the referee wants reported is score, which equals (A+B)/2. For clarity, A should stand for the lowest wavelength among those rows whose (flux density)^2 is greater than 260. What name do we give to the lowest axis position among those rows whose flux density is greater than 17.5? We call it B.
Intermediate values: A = 4002.0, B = 4082.0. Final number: 4042 angstroms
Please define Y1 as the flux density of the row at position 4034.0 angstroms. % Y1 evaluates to 15.79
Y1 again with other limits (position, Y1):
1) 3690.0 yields 19.39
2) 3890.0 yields 16.73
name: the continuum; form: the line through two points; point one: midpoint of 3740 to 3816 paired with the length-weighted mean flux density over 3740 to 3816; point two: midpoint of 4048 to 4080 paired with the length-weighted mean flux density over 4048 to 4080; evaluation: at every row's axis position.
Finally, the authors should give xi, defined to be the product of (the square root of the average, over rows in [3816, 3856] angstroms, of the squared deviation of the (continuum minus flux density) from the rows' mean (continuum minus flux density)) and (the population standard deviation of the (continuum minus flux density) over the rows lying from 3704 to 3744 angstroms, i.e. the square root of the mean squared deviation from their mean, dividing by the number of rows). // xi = 1.0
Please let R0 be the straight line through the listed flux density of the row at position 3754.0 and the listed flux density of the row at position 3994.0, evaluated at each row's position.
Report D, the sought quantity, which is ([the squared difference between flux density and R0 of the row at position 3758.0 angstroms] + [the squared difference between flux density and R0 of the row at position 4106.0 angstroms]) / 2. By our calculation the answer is 0.53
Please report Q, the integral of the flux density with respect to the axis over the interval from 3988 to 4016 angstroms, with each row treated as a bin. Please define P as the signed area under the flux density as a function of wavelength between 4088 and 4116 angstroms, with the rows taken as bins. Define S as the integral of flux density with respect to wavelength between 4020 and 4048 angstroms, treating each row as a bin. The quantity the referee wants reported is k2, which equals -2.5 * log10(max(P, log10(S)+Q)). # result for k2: -6.63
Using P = 434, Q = 447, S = 440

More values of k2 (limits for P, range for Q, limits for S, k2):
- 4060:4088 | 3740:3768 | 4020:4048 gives -6.74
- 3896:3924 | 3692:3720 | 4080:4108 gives -6.78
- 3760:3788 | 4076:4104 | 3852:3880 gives -6.74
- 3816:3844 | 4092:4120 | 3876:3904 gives -6.61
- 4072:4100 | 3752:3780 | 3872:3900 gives -6.75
